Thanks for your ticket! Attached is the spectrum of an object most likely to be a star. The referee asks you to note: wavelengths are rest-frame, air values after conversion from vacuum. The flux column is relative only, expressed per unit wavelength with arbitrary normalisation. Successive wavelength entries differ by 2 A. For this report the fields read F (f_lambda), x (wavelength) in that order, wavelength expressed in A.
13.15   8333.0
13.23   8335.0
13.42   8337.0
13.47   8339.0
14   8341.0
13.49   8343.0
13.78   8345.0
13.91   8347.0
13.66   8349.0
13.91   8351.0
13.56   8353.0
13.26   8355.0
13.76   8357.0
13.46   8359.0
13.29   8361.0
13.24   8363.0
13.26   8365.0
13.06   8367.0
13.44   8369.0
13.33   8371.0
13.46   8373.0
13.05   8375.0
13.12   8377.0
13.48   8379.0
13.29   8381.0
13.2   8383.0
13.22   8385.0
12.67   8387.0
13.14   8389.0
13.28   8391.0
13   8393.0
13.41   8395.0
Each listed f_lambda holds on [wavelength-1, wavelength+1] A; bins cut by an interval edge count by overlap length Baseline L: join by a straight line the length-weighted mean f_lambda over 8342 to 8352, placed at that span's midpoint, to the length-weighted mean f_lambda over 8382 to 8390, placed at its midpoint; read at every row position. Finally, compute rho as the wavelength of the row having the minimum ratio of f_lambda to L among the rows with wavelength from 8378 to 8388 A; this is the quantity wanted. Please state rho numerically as 8387.0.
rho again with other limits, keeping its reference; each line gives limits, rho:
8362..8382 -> 8367.0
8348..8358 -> 8355.0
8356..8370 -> 8367.0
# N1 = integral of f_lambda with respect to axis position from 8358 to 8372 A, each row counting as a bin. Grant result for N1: 186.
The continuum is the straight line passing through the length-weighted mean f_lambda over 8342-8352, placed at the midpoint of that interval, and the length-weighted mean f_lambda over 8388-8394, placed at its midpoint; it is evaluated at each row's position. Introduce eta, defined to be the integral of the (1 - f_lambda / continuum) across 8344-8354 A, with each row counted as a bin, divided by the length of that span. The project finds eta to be -0.003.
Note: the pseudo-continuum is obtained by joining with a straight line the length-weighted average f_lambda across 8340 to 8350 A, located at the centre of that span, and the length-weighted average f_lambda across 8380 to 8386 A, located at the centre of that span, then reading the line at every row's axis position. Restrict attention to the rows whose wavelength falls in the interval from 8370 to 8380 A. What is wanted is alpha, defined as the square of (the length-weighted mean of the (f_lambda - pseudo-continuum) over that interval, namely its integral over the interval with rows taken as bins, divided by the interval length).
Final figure 0.004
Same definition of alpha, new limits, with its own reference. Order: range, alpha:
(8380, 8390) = 0.011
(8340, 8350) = 0.000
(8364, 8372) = 0.030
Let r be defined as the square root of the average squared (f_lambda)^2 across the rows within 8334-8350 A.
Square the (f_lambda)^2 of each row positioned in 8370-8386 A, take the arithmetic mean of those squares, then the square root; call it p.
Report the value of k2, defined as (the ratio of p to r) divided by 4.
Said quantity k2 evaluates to 0.237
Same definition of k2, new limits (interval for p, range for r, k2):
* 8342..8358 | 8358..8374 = 0.263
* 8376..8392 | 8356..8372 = 0.243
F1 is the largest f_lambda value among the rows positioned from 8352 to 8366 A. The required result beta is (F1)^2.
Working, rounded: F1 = 13.76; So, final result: 189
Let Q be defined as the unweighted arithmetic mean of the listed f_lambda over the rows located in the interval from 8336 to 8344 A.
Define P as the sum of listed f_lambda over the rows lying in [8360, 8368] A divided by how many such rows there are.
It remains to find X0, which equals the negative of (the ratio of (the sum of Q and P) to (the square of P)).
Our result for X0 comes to -0.154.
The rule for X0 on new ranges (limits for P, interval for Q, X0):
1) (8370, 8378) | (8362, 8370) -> -0.151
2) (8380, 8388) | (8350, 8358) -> -0.156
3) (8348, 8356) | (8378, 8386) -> -0.145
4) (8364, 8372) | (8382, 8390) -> -0.149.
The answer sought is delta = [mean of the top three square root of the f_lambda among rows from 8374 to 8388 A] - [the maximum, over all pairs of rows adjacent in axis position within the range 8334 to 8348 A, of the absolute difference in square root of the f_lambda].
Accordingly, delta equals 3.58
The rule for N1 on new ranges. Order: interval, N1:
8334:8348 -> 191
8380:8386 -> 79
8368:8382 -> 186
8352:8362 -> 135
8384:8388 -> 52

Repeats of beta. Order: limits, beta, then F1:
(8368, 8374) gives 181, 13.46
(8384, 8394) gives 176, 13.28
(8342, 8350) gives 193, 13.91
